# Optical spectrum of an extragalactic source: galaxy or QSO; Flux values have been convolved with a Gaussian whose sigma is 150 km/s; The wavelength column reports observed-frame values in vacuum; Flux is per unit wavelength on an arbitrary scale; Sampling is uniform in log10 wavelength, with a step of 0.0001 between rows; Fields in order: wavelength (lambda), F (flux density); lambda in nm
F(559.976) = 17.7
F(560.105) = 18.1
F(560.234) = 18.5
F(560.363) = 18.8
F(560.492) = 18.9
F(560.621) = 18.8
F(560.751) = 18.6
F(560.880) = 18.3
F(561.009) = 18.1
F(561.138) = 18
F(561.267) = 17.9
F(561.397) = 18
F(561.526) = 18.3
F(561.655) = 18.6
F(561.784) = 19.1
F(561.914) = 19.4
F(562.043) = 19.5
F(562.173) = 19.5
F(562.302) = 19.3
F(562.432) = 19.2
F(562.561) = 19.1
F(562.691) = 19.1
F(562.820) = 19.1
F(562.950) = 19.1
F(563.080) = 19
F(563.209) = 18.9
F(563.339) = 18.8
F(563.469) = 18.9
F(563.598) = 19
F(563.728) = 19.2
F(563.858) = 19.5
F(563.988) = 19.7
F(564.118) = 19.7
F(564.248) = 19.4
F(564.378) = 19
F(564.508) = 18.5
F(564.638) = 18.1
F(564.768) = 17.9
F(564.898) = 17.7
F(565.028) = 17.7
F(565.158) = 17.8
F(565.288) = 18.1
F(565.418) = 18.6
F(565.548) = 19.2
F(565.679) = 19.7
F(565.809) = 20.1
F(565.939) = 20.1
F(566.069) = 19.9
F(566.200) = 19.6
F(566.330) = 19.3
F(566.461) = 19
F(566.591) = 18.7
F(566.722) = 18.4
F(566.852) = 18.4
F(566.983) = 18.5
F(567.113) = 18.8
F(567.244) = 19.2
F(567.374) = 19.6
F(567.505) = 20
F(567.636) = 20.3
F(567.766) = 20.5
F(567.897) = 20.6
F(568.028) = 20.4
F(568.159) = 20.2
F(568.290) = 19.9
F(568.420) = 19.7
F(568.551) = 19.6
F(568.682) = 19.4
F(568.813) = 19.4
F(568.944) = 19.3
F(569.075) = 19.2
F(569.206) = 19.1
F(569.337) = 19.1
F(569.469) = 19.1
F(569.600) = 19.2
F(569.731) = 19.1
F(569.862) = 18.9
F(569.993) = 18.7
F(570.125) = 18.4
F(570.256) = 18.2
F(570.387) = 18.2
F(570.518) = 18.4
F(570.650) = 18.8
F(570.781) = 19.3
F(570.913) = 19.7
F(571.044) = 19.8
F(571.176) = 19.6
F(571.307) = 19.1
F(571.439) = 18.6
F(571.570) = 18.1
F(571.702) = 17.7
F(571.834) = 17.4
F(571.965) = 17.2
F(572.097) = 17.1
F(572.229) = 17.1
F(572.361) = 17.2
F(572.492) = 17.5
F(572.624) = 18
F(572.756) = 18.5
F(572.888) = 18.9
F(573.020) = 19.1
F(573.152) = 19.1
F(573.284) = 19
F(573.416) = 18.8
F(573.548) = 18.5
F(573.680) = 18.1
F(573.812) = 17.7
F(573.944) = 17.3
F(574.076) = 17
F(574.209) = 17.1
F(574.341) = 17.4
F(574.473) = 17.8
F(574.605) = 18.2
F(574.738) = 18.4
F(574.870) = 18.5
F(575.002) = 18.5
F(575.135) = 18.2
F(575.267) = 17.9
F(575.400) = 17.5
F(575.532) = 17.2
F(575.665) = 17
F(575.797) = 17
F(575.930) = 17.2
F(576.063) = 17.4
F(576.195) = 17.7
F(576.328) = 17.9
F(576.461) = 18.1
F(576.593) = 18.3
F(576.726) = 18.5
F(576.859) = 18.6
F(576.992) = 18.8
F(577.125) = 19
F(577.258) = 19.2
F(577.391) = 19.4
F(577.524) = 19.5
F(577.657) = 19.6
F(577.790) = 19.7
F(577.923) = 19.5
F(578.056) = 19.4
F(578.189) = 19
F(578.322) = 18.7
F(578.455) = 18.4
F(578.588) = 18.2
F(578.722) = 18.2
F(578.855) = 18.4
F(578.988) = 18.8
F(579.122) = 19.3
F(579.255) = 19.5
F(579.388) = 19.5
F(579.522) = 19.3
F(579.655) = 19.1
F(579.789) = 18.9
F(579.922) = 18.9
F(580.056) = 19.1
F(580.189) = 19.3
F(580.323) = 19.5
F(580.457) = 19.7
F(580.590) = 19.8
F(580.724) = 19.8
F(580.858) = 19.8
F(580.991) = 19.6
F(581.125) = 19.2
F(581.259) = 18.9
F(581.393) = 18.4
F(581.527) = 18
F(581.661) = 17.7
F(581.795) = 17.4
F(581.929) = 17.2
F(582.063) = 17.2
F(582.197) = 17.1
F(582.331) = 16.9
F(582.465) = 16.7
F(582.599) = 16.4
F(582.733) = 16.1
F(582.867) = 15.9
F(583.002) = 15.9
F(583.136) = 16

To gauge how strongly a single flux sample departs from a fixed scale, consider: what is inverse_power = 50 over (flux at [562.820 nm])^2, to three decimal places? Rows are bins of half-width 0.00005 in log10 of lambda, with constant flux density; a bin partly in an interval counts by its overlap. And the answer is 0.137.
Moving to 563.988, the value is 0.129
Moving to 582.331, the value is 0.175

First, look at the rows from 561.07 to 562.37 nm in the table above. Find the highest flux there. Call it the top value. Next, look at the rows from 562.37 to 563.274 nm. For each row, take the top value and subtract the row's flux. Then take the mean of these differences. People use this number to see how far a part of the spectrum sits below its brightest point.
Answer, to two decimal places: 0.43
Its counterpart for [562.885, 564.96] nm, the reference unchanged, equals 0.60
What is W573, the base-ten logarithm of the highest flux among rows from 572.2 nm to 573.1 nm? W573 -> 1.28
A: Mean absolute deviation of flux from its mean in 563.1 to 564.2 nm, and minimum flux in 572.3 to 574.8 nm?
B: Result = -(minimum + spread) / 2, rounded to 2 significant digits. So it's -8.7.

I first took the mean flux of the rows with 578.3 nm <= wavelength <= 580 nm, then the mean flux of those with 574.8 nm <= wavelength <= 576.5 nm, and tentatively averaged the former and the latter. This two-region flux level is 18.3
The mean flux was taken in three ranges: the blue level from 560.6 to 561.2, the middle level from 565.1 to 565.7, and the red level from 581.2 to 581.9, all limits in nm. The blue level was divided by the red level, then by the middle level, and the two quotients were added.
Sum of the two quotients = 2.00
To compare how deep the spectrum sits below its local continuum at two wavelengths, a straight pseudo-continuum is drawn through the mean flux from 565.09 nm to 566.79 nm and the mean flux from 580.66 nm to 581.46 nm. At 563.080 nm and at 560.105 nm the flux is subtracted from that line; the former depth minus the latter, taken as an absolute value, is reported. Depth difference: 0.87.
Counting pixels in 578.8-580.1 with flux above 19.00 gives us 6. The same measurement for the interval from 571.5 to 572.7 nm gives 0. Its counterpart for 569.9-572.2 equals 5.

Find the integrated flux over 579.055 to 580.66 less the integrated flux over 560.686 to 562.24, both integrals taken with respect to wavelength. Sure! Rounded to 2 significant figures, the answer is 2.1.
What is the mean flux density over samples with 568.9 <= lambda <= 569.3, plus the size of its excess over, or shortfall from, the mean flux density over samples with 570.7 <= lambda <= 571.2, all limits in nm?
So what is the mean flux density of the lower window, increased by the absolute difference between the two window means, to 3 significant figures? 19.6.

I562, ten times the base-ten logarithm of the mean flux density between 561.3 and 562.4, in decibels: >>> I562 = 12.8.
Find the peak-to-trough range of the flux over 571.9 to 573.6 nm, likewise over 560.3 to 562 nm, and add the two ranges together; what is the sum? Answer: 3.5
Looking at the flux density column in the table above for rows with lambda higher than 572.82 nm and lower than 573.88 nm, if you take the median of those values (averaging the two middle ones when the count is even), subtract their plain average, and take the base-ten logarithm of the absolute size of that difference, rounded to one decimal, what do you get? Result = -0.7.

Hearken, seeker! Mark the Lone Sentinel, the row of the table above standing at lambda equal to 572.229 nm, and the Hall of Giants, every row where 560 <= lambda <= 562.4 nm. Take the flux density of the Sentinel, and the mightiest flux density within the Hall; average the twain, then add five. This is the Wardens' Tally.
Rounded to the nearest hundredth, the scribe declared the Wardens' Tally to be 23.30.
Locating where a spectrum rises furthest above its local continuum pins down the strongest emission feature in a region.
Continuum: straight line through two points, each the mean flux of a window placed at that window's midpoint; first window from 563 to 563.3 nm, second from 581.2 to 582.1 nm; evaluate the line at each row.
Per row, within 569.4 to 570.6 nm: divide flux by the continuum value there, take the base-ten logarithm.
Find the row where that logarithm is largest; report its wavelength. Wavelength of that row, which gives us 569.600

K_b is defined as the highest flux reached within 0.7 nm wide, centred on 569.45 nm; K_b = 19.2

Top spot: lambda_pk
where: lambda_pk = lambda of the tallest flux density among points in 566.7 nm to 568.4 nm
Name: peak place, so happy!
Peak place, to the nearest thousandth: 567.897 nm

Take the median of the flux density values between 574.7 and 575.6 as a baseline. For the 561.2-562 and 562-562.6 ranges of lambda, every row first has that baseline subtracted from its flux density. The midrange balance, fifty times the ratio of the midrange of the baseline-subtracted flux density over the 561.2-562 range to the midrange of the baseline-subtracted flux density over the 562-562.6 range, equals 20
